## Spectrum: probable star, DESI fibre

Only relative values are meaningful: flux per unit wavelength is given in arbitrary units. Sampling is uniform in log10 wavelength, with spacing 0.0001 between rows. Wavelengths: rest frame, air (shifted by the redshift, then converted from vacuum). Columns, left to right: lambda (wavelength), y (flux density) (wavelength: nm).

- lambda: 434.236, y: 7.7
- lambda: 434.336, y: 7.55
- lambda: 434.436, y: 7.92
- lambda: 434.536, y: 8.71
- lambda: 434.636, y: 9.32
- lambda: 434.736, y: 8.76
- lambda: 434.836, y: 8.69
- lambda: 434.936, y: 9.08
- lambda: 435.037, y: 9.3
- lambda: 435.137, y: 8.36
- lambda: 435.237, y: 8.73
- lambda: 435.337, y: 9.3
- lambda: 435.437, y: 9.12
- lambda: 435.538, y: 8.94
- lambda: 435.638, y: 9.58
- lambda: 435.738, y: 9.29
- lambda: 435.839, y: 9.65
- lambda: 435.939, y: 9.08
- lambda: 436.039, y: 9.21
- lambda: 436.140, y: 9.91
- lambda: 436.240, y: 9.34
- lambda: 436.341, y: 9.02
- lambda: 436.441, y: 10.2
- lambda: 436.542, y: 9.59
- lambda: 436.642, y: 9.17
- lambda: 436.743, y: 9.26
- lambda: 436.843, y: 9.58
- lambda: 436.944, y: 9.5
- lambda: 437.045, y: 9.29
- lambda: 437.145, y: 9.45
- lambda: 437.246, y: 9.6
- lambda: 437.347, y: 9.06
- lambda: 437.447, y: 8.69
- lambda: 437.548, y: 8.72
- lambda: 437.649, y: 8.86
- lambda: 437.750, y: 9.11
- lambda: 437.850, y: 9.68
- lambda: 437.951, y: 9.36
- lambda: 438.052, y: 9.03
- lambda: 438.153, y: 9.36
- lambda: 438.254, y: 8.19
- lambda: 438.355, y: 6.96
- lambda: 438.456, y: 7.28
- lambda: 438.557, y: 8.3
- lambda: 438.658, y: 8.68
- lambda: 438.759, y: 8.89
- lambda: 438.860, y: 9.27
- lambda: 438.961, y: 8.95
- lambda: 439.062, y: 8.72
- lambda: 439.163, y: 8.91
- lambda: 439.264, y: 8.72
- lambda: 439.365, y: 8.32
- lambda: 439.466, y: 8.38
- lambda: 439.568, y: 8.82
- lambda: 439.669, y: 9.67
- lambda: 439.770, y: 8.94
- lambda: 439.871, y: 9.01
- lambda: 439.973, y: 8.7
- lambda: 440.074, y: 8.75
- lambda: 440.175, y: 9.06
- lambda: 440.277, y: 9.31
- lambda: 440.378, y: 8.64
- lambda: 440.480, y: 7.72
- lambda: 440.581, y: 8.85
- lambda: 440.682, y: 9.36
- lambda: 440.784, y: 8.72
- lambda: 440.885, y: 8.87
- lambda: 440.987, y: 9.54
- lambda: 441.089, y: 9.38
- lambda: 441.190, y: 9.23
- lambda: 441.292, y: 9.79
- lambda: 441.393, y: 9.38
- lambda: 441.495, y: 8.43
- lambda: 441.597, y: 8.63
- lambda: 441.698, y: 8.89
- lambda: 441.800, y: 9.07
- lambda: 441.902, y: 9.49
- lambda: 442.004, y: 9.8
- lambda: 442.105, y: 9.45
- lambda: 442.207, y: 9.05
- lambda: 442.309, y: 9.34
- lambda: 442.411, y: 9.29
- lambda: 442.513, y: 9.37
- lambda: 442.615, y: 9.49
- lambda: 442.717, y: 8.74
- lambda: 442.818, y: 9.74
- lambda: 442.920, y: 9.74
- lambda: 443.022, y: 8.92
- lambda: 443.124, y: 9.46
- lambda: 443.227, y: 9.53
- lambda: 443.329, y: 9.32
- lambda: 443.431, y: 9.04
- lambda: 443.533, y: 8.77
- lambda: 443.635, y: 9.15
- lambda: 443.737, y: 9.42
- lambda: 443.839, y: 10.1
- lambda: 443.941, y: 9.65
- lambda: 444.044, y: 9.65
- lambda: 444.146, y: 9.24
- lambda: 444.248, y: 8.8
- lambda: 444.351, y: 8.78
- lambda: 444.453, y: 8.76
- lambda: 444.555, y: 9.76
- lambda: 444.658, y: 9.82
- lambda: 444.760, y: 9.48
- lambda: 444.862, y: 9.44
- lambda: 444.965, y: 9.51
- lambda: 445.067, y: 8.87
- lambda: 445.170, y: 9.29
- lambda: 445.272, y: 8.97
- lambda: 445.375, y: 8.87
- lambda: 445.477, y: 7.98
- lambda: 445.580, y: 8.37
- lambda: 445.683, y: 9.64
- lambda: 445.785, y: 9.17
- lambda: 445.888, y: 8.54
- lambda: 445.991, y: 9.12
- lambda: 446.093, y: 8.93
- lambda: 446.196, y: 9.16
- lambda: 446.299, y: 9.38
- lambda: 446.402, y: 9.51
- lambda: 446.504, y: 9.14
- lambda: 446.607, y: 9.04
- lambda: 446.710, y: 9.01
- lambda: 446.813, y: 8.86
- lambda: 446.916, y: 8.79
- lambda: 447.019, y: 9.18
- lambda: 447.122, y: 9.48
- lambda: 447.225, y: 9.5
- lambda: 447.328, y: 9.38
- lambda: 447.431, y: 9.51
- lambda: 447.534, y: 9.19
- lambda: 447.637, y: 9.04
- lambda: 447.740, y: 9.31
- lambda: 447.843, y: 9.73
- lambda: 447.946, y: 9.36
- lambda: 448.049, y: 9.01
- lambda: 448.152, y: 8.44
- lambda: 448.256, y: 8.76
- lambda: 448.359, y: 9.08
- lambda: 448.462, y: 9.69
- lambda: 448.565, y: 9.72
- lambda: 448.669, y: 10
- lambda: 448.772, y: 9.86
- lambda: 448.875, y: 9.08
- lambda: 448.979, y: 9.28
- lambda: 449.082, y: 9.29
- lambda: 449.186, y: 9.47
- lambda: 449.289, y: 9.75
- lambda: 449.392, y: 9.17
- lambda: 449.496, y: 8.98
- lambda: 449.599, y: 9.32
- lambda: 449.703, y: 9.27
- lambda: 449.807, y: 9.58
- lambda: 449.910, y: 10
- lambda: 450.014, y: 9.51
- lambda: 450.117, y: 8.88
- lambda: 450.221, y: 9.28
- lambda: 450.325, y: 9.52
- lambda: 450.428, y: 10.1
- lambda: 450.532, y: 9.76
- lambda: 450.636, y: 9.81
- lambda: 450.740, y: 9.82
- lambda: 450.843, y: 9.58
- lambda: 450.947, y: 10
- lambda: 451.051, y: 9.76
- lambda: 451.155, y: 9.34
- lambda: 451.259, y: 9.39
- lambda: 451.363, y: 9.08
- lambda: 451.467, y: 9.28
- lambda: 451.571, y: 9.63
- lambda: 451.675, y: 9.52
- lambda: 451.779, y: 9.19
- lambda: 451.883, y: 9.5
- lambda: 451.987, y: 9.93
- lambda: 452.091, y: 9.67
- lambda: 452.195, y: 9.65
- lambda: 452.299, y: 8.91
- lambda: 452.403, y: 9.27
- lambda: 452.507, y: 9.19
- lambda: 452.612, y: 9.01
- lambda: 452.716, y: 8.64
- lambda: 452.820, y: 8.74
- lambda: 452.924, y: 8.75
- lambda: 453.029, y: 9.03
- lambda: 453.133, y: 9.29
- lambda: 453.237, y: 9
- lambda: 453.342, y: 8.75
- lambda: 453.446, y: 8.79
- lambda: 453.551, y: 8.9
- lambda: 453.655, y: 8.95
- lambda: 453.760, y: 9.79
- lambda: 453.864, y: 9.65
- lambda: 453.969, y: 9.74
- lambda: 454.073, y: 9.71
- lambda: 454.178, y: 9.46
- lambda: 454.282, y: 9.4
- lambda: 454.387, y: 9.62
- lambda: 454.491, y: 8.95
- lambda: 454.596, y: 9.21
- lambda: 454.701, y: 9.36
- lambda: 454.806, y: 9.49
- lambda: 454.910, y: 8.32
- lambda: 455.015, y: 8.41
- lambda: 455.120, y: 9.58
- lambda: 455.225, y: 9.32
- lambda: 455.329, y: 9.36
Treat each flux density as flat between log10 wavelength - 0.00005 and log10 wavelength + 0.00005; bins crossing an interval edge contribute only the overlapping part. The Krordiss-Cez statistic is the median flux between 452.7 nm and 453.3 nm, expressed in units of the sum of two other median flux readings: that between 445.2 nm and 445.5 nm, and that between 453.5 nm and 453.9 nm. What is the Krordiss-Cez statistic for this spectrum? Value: 0.488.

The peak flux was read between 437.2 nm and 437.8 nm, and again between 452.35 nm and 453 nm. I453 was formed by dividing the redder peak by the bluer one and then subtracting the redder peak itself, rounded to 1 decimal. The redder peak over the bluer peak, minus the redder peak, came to -8.3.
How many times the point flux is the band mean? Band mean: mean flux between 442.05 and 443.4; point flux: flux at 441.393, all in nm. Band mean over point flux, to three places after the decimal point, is 0.996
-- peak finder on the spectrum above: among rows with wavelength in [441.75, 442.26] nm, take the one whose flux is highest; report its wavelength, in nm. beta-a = 442.004 nm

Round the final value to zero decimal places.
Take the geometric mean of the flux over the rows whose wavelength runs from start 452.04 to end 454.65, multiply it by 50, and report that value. 460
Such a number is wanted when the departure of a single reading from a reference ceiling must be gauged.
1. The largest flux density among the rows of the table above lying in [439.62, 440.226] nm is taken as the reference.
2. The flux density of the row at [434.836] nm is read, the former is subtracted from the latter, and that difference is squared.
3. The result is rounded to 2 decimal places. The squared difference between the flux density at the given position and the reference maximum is 0.96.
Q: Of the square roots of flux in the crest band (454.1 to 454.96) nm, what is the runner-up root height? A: 3.08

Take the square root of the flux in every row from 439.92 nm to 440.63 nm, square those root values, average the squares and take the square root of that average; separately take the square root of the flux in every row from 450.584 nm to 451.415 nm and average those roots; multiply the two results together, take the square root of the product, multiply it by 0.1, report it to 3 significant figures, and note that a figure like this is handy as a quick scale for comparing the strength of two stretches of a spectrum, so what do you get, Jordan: 0.302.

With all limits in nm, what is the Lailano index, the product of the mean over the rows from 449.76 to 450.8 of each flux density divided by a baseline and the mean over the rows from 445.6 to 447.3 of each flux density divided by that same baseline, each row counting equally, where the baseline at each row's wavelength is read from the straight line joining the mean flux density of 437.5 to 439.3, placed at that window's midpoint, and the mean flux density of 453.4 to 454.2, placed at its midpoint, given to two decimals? 1.05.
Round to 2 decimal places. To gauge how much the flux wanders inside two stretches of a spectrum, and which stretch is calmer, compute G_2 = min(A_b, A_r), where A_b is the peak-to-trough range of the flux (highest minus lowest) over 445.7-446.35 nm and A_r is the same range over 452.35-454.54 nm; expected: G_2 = 0.84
